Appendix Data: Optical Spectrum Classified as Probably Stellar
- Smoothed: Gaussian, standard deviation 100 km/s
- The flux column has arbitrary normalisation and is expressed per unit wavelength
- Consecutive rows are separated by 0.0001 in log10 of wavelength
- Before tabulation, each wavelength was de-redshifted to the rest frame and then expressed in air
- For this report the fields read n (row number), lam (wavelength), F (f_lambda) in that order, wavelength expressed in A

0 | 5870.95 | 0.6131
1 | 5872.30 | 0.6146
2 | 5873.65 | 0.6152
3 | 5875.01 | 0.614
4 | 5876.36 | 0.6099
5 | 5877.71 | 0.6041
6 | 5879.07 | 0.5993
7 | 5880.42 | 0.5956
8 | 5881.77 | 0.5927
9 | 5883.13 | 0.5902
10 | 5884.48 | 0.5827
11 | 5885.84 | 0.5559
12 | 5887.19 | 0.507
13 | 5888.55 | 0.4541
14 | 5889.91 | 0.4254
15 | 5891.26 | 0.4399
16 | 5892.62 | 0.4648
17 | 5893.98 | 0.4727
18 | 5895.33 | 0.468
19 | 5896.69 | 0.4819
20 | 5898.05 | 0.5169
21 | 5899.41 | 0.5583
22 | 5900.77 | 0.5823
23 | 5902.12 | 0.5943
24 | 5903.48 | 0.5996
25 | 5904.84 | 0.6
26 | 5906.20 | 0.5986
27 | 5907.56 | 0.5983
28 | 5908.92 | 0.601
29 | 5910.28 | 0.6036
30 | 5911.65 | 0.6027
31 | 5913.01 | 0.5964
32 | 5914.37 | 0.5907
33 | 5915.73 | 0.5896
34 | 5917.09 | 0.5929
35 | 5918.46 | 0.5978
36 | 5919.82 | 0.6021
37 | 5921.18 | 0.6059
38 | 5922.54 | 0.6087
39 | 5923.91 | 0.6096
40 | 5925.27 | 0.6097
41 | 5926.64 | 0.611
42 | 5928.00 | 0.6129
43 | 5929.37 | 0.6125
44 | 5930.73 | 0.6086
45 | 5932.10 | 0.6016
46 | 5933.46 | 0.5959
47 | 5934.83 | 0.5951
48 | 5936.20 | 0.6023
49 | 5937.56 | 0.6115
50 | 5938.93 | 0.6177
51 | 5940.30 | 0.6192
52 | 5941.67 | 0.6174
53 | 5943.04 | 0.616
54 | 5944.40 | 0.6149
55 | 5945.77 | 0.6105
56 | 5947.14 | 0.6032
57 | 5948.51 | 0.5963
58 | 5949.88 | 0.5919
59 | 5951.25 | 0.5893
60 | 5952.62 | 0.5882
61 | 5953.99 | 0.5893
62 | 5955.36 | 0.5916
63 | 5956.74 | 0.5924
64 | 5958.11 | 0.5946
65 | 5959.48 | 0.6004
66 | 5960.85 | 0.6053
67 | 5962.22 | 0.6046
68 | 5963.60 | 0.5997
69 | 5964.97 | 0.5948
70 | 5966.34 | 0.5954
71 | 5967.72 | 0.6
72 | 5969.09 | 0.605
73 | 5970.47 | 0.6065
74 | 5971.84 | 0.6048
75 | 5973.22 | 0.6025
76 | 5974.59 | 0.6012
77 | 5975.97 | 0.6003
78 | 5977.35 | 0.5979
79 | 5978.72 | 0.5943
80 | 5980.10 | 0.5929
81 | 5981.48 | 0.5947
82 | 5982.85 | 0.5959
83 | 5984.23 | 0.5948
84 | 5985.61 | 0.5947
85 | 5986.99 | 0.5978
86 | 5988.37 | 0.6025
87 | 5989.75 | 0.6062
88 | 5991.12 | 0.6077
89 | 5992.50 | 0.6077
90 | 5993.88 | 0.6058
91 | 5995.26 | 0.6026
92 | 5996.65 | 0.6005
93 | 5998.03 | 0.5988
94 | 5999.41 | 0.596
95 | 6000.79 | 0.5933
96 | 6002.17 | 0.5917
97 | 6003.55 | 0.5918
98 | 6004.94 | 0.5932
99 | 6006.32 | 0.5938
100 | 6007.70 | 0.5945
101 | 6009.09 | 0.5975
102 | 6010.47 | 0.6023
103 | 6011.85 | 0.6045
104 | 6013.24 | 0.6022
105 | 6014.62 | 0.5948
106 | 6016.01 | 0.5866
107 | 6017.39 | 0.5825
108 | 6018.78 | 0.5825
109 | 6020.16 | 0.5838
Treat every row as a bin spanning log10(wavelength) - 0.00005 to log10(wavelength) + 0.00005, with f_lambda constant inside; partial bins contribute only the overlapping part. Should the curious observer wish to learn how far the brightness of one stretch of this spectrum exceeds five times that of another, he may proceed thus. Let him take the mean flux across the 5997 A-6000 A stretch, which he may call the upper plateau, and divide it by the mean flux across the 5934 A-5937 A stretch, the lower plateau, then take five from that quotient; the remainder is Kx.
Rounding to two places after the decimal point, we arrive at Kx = -4.00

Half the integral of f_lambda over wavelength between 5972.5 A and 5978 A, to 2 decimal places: 1.65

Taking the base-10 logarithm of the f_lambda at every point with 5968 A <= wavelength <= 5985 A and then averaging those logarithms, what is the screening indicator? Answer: -0.222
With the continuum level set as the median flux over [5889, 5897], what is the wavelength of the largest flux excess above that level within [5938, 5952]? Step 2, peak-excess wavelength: 5940.30 A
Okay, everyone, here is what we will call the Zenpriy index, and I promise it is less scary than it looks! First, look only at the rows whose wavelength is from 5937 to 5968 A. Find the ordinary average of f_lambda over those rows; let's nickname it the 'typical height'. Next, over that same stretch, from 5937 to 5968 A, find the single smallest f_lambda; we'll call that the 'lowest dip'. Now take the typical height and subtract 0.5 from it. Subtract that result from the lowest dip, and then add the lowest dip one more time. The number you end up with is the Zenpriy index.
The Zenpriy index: 1.07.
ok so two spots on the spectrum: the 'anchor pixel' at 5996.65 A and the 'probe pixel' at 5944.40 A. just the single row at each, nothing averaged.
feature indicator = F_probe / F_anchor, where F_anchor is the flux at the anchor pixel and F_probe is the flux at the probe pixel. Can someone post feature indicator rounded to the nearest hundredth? 1.02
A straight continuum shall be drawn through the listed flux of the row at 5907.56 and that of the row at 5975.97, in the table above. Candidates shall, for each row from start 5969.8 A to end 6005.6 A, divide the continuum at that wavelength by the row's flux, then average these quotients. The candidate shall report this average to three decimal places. 1.003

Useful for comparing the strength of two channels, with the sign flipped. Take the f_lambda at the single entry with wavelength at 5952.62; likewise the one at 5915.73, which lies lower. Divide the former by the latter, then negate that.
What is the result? -1.00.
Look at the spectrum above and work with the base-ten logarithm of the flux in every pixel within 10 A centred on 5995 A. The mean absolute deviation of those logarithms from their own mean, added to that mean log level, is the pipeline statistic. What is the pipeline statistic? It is -0.217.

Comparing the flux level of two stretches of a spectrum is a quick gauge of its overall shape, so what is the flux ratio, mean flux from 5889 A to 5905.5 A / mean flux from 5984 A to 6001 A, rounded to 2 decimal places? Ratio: 0.86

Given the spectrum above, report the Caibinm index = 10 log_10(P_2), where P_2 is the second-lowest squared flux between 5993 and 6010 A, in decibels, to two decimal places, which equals -4.56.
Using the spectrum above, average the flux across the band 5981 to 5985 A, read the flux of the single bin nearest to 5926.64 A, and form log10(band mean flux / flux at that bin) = -0.011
